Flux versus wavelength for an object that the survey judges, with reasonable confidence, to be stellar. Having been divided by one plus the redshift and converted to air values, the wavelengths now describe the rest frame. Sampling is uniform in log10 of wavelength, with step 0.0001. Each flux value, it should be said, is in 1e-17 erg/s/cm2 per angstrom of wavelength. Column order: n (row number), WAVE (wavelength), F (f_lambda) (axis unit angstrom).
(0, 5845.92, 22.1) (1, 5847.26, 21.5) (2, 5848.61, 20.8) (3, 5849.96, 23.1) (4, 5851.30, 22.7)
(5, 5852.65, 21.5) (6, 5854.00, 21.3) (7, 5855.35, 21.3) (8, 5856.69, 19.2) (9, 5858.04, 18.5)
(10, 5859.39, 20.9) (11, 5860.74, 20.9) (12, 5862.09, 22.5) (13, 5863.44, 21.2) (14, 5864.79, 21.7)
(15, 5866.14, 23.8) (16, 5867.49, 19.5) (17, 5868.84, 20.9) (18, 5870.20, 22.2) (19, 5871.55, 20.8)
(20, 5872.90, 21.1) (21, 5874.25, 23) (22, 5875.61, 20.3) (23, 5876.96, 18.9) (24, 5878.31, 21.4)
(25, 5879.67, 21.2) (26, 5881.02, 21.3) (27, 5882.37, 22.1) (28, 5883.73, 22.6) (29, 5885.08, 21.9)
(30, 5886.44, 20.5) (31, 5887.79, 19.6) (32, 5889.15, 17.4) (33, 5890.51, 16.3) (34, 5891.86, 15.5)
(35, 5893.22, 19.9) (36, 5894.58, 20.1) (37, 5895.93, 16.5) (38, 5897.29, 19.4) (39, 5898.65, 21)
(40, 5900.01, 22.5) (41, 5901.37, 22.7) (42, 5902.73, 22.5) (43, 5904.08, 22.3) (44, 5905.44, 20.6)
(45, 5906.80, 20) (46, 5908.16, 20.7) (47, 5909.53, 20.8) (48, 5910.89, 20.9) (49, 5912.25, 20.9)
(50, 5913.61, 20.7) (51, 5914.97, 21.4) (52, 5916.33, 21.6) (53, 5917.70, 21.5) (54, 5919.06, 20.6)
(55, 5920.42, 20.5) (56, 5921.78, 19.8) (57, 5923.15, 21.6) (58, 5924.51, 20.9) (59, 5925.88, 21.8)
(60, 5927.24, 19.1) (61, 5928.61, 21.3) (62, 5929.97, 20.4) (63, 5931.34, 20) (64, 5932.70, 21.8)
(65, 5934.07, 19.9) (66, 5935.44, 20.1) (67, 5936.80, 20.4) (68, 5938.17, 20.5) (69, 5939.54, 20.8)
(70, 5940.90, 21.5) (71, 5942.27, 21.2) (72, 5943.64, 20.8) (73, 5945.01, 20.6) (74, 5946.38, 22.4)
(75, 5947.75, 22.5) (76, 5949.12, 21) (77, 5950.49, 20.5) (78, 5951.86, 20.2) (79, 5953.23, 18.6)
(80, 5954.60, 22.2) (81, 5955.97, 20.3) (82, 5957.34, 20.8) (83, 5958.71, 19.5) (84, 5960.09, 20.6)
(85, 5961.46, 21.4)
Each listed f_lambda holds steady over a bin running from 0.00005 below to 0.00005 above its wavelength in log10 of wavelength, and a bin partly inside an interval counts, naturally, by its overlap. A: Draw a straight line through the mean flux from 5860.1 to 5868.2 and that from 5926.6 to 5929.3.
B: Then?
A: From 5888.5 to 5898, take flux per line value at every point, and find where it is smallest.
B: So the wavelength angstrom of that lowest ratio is 5891.86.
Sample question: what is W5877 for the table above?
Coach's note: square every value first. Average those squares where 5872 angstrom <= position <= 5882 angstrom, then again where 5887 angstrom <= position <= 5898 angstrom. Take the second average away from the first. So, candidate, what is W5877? 113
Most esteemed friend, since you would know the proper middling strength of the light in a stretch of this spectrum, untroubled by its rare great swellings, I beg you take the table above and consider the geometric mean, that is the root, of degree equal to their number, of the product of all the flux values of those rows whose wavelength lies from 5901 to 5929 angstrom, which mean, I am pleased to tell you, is 21.0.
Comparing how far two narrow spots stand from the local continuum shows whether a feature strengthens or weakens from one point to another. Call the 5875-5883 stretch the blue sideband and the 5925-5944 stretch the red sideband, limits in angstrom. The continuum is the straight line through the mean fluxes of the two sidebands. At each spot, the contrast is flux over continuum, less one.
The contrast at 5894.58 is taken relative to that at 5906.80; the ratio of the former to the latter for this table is 1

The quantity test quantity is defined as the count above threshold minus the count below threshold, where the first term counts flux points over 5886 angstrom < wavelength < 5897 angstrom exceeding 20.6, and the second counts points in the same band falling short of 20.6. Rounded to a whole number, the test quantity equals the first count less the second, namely -8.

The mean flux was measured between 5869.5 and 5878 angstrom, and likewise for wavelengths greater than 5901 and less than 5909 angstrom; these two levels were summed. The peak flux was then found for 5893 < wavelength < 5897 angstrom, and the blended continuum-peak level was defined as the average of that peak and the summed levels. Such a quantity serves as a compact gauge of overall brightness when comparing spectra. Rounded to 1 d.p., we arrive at 31.3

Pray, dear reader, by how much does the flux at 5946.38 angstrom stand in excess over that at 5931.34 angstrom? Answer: 2.4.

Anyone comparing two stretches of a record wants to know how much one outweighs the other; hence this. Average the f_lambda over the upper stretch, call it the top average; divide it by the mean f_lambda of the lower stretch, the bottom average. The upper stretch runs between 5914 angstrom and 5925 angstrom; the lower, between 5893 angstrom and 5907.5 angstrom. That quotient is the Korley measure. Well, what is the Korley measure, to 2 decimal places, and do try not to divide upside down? 1.01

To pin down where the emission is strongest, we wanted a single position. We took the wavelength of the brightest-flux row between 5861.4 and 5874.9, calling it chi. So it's 5866.14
